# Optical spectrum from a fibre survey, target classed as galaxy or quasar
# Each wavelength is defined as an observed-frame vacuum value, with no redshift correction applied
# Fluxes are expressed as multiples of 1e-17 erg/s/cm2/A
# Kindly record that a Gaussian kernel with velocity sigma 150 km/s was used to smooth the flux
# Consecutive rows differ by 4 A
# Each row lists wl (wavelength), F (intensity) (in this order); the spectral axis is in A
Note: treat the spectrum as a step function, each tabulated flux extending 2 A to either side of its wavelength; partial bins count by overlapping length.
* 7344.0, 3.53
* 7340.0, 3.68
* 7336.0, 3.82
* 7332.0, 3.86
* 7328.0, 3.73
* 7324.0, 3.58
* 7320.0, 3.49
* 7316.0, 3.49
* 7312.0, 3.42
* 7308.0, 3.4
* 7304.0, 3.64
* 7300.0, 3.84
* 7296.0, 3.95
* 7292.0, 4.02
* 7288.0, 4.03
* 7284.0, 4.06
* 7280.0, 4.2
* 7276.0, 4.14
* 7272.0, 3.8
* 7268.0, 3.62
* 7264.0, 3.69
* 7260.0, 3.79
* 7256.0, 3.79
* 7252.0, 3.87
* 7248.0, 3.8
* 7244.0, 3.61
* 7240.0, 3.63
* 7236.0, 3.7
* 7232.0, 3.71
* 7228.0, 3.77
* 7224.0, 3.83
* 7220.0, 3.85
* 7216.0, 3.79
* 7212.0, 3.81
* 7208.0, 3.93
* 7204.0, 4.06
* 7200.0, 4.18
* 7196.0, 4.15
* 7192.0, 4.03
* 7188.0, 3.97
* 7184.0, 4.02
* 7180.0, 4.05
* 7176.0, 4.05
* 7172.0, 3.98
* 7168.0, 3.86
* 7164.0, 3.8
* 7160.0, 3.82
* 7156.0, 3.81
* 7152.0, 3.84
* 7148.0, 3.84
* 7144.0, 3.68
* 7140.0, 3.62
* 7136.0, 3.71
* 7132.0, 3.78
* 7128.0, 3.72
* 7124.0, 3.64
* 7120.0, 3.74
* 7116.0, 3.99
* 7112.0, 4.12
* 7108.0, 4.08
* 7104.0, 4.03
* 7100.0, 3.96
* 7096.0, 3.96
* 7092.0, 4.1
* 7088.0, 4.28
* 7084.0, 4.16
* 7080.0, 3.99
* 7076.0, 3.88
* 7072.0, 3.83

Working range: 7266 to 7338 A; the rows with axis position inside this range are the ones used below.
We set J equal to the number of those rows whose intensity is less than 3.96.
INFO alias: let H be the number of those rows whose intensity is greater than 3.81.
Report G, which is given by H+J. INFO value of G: 22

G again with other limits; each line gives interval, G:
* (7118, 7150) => 9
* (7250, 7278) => 8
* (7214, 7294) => 23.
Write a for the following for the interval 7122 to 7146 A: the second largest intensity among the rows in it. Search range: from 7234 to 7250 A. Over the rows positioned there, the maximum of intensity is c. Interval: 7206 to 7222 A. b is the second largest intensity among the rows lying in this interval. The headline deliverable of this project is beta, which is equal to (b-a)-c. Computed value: -3.67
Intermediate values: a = 3.72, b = 3.85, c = 3.8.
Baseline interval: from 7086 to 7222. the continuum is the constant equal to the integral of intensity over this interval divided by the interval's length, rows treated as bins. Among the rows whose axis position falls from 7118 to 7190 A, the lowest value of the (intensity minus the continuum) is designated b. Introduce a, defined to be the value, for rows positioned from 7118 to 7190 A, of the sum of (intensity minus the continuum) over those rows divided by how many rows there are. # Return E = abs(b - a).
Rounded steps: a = -0.09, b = -0.299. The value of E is 0.209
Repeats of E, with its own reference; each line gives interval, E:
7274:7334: 0.390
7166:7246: 0.289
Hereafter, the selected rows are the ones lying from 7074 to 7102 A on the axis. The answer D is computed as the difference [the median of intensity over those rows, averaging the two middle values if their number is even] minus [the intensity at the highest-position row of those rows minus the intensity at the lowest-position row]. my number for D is 3.9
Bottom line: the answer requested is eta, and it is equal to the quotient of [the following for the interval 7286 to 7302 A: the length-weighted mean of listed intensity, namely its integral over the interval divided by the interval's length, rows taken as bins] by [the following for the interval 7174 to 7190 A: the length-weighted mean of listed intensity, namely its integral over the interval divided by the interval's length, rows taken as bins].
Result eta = 0.98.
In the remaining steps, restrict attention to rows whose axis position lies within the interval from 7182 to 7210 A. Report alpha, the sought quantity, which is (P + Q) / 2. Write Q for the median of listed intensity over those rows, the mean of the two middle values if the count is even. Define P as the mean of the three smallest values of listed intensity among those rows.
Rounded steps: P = 3.97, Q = 4.0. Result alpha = 4.00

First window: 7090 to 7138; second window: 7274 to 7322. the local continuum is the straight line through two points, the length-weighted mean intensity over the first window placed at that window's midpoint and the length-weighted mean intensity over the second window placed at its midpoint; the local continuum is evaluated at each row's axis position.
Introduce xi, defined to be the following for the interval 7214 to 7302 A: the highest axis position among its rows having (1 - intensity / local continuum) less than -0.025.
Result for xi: 7296.0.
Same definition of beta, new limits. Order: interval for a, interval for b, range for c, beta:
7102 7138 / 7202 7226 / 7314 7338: -4.01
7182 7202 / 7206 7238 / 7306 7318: -3.79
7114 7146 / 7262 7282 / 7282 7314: -3.70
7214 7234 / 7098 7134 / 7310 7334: -3.61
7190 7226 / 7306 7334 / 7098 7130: -4.54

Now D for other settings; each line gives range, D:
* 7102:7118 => 4.1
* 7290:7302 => 4.1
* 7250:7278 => 3.5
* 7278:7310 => 4.8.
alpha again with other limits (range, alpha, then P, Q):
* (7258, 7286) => 3.75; 3.70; 3.8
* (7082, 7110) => 4.03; 3.98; 4.1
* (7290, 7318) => 3.54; 3.44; 3.6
